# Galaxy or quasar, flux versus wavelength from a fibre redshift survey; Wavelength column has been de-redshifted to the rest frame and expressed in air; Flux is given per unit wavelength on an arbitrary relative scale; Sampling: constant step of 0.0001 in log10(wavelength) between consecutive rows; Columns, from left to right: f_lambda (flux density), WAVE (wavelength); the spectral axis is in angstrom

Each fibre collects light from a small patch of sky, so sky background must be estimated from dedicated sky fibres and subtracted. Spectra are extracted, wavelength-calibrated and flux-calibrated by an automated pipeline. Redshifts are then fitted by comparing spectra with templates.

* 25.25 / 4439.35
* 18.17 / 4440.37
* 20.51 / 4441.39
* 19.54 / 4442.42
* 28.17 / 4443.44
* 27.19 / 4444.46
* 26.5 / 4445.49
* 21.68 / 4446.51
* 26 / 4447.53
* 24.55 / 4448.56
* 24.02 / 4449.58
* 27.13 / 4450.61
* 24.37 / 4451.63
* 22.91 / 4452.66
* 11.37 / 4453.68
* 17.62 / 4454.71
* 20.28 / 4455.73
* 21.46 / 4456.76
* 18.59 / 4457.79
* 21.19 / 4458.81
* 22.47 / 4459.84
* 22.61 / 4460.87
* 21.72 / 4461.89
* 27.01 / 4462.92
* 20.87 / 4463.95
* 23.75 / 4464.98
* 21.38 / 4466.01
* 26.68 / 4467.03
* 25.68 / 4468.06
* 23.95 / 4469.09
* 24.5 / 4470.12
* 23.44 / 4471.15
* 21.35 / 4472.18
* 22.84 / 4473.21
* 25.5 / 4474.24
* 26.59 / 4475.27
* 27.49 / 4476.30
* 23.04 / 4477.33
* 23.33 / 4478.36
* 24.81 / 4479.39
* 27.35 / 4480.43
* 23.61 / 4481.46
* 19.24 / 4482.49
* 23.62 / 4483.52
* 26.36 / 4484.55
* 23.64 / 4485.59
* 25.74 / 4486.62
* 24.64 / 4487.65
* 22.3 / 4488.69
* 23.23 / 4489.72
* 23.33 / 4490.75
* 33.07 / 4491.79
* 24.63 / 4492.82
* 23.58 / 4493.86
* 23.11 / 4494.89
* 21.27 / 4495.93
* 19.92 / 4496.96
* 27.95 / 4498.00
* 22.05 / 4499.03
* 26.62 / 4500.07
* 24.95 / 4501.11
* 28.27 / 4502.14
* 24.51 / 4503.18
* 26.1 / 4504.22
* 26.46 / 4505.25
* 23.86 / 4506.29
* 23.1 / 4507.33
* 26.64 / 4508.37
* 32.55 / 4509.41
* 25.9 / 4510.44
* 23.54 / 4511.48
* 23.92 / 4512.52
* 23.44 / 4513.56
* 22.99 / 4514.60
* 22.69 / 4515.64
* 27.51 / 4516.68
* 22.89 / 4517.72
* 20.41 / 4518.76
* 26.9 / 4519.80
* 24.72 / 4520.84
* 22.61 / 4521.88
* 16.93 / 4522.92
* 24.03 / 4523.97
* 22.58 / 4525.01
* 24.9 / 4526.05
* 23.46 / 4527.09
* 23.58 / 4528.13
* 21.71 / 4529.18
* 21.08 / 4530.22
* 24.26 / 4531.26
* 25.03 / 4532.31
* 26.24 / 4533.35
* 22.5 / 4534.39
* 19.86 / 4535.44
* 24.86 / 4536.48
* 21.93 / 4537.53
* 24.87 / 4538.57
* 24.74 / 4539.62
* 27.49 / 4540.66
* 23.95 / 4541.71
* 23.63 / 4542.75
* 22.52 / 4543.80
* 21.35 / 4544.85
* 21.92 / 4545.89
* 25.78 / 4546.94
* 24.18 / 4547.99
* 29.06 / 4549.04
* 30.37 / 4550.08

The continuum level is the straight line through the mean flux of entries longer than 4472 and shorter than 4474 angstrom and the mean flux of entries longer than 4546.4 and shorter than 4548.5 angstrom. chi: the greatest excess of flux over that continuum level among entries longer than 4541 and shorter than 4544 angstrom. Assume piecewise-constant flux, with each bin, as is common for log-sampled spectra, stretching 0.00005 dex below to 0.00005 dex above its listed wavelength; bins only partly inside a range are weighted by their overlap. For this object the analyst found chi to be -0.8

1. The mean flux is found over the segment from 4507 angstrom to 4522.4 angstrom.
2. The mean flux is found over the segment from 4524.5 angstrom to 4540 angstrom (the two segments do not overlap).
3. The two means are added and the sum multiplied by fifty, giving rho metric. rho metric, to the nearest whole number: 2405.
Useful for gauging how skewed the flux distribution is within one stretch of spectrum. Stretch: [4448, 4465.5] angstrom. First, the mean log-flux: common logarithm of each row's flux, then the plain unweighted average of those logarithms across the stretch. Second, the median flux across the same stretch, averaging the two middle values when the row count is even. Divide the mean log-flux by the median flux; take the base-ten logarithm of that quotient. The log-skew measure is -1.227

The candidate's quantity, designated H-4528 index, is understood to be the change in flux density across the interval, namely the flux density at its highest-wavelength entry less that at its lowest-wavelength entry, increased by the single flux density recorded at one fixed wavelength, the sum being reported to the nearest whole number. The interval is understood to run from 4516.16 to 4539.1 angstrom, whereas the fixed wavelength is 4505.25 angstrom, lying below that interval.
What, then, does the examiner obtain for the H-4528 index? 24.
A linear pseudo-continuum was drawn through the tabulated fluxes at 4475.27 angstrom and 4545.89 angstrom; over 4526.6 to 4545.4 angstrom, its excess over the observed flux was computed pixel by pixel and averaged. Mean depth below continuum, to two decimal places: -0.93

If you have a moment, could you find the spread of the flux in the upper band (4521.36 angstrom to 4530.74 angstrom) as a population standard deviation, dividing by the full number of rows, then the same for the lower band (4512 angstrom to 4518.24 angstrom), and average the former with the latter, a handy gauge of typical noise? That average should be 1.9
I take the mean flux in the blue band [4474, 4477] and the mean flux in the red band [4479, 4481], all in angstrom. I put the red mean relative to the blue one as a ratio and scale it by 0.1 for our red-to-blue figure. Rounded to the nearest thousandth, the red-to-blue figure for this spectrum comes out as 0.098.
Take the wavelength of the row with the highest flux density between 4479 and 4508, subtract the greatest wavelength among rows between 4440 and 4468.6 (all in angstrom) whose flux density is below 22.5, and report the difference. 25.8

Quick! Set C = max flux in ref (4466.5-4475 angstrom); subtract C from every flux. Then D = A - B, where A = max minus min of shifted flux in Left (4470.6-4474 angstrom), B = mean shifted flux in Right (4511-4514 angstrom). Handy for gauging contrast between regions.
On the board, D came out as 5.1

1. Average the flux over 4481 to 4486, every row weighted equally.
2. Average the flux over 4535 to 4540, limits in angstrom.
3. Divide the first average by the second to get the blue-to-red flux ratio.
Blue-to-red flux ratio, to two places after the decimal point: 1.00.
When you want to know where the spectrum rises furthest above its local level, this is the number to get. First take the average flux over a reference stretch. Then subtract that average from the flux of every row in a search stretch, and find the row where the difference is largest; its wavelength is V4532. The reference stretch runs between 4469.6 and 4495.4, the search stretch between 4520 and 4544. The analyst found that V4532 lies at 4540.66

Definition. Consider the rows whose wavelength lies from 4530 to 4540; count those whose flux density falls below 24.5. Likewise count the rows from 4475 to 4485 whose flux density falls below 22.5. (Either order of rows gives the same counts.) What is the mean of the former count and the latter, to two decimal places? 3.00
